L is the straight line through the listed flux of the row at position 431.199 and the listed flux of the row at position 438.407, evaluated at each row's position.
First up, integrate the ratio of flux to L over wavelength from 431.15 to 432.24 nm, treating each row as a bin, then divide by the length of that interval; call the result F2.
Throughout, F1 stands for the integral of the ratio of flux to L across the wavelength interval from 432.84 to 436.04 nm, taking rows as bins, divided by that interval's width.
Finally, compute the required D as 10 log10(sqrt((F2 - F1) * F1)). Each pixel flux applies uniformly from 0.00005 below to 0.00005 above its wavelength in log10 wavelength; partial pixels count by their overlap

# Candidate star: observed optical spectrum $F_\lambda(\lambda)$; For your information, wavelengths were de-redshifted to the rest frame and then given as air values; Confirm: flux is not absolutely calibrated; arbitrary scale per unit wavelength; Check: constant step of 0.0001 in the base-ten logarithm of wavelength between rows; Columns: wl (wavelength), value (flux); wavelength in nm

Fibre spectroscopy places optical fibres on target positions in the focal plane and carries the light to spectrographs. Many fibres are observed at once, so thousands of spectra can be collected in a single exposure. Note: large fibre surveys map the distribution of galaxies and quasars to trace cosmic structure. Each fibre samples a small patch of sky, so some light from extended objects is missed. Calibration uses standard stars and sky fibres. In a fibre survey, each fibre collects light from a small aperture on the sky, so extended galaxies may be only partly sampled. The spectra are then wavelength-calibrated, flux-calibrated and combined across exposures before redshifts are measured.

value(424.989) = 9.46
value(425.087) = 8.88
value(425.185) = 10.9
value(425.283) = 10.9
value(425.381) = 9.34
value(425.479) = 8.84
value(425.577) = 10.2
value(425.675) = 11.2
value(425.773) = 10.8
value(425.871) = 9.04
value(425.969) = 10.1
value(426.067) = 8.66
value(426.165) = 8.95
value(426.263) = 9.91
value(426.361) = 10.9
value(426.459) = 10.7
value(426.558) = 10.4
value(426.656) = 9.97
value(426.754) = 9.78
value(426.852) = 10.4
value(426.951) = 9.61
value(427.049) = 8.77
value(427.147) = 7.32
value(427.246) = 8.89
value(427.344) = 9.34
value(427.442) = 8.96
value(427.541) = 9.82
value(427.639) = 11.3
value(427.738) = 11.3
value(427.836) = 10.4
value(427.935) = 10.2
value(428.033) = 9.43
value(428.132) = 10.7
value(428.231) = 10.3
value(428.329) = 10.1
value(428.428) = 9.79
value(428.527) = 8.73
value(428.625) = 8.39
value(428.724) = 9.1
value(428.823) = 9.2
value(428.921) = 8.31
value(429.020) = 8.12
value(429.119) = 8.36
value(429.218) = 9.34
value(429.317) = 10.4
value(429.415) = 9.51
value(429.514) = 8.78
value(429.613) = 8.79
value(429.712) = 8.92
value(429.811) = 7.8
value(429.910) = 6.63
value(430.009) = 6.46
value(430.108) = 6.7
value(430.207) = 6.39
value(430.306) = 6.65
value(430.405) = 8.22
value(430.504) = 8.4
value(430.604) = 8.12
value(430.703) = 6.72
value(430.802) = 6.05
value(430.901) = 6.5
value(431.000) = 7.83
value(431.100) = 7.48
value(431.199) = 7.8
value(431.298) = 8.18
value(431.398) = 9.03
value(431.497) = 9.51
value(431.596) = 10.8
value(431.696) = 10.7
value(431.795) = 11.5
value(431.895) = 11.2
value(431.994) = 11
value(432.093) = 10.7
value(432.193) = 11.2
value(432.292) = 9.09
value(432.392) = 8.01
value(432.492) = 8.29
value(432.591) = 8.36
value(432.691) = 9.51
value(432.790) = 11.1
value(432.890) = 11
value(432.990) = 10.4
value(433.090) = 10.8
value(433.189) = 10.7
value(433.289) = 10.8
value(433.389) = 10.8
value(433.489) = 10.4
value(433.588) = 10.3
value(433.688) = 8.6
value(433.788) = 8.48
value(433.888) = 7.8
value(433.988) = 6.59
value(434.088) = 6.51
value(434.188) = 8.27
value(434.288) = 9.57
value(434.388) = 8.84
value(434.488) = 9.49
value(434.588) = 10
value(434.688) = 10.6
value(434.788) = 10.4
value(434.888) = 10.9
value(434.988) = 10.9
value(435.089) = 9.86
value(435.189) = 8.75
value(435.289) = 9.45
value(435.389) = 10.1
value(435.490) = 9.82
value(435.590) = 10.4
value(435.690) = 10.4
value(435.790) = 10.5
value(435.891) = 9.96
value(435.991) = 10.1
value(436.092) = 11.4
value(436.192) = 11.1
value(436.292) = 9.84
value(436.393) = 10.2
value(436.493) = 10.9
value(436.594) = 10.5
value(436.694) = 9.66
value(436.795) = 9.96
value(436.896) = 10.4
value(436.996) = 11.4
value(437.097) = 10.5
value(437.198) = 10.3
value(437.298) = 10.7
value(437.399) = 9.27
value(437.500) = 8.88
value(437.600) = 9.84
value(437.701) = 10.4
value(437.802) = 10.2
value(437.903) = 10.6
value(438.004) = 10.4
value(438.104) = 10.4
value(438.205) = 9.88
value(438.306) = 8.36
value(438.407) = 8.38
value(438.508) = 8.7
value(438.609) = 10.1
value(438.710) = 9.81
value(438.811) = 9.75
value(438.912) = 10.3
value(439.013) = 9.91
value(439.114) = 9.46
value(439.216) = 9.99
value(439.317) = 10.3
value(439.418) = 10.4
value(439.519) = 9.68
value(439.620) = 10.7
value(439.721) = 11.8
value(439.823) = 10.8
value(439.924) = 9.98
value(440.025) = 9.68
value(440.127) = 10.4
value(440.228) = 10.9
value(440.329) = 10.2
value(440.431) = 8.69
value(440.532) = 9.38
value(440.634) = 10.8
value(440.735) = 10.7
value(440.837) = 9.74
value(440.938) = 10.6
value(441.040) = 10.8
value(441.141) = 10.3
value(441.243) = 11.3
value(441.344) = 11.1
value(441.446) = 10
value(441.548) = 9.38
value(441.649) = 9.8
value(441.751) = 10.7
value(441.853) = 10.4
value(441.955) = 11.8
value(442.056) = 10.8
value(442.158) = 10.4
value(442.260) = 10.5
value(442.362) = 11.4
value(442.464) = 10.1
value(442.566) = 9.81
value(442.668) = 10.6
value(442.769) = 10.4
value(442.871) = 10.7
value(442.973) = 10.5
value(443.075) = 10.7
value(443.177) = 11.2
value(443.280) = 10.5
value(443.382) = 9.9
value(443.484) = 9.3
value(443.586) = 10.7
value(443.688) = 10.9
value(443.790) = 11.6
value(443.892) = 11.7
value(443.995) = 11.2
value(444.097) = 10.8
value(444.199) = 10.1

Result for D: -4.9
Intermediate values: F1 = 1.208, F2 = 1.29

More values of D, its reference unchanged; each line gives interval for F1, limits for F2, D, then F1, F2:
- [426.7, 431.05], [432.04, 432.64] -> -7.5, 1.151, 1.18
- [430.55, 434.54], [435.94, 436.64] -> -4.2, 1.163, 1.29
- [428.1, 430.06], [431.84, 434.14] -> -6.1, 1.163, 1.21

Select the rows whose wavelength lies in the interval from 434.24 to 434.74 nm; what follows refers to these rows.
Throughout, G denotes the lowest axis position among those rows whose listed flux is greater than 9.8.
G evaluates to 434.588 nm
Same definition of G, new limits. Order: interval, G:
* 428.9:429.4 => 429.317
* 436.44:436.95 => 436.493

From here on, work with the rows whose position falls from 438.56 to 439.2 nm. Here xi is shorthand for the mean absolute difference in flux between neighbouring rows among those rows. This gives 0.35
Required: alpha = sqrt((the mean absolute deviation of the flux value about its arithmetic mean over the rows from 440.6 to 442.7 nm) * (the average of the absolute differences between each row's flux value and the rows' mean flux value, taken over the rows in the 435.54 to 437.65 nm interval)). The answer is 0.47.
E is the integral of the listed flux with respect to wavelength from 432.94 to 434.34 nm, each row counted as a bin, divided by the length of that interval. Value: 9.3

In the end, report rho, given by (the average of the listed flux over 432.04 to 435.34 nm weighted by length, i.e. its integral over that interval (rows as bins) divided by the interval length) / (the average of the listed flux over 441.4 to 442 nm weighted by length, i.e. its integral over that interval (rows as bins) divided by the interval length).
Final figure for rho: 0.93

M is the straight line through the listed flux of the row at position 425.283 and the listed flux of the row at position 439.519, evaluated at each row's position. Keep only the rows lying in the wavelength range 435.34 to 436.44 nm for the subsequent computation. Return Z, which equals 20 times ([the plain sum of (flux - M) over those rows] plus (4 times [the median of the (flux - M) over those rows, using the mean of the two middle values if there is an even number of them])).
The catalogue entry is 99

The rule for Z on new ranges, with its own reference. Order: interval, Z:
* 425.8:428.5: -566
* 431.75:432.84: -36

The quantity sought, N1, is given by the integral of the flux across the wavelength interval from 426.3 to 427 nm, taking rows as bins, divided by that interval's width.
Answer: 10.2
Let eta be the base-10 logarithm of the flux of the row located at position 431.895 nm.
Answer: 1.05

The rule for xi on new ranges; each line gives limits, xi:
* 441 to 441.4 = 0.57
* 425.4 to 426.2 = 1.04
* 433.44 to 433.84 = 0.64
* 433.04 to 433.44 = 0.07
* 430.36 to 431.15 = 0.67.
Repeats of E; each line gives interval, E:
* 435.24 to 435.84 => 10.1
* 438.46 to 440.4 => 10.1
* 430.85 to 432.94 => 9.5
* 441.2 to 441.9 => 10.4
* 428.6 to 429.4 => 8.9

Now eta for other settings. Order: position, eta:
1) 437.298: 1.03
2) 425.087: 0.95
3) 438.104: 1.02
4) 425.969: 1.00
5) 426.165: 0.95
